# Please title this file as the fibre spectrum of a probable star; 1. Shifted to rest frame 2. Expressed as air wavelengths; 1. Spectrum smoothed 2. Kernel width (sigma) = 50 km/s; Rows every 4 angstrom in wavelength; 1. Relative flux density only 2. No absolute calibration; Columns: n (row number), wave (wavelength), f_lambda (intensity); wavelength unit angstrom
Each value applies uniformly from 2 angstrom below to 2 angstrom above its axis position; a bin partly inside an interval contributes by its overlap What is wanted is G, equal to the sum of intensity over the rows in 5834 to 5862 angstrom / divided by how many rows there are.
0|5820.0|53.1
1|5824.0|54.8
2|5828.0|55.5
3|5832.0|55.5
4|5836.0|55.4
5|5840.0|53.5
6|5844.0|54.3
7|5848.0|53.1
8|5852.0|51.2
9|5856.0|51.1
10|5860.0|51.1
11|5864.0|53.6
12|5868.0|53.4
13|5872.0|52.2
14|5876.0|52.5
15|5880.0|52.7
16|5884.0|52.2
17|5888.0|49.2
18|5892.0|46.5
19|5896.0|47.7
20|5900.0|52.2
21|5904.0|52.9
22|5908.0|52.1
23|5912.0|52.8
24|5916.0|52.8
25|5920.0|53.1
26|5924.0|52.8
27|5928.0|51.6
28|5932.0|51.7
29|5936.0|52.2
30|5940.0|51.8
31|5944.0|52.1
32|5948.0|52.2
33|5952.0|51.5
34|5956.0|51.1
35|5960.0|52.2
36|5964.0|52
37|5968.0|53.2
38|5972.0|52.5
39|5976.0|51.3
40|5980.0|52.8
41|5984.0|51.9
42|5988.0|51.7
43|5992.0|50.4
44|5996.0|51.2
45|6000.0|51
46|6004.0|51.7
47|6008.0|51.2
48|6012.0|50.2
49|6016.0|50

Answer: 52.8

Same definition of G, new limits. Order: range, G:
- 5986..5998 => 51.1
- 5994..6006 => 51.3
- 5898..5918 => 52.6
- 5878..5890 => 51.4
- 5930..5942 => 51.9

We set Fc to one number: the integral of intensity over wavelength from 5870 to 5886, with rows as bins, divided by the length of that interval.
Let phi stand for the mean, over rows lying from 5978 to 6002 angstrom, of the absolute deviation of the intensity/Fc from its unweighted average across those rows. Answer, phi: 0.012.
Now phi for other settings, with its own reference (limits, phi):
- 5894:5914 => 0.029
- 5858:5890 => 0.019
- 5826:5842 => 0.014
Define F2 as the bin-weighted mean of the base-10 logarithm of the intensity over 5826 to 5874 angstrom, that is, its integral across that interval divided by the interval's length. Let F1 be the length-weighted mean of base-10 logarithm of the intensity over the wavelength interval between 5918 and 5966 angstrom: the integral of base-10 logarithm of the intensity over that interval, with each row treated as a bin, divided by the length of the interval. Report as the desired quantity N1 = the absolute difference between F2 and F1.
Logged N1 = 0.011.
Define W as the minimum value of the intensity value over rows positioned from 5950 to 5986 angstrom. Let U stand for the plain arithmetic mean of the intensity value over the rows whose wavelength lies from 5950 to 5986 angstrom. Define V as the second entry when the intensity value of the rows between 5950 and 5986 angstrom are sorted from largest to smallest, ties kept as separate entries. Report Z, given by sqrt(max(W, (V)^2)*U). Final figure 381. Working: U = 52.1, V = 52.8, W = 51.1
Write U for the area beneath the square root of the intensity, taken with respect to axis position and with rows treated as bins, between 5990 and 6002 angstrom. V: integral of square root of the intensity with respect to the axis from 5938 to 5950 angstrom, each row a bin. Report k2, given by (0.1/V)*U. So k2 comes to 0.099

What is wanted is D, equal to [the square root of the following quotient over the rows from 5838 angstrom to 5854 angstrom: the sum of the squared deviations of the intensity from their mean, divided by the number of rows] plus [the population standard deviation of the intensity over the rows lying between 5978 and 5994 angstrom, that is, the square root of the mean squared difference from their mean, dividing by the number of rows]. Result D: 2.0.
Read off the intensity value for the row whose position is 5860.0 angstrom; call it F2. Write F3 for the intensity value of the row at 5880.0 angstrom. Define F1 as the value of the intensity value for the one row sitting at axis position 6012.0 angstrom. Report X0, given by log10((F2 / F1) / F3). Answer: -1.71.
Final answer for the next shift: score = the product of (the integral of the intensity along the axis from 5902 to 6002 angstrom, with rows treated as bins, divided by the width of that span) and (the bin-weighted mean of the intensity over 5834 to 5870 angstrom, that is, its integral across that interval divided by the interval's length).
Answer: 2756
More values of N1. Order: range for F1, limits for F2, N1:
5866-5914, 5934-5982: 0.006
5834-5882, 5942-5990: 0.007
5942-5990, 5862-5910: 0.005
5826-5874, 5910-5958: 0.010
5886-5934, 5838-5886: 0.011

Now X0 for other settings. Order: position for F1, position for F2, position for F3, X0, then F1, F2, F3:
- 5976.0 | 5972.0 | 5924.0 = -1.71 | 51.3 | 52.5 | 52.8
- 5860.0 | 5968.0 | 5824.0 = -1.72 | 51.1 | 53.2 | 54.8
